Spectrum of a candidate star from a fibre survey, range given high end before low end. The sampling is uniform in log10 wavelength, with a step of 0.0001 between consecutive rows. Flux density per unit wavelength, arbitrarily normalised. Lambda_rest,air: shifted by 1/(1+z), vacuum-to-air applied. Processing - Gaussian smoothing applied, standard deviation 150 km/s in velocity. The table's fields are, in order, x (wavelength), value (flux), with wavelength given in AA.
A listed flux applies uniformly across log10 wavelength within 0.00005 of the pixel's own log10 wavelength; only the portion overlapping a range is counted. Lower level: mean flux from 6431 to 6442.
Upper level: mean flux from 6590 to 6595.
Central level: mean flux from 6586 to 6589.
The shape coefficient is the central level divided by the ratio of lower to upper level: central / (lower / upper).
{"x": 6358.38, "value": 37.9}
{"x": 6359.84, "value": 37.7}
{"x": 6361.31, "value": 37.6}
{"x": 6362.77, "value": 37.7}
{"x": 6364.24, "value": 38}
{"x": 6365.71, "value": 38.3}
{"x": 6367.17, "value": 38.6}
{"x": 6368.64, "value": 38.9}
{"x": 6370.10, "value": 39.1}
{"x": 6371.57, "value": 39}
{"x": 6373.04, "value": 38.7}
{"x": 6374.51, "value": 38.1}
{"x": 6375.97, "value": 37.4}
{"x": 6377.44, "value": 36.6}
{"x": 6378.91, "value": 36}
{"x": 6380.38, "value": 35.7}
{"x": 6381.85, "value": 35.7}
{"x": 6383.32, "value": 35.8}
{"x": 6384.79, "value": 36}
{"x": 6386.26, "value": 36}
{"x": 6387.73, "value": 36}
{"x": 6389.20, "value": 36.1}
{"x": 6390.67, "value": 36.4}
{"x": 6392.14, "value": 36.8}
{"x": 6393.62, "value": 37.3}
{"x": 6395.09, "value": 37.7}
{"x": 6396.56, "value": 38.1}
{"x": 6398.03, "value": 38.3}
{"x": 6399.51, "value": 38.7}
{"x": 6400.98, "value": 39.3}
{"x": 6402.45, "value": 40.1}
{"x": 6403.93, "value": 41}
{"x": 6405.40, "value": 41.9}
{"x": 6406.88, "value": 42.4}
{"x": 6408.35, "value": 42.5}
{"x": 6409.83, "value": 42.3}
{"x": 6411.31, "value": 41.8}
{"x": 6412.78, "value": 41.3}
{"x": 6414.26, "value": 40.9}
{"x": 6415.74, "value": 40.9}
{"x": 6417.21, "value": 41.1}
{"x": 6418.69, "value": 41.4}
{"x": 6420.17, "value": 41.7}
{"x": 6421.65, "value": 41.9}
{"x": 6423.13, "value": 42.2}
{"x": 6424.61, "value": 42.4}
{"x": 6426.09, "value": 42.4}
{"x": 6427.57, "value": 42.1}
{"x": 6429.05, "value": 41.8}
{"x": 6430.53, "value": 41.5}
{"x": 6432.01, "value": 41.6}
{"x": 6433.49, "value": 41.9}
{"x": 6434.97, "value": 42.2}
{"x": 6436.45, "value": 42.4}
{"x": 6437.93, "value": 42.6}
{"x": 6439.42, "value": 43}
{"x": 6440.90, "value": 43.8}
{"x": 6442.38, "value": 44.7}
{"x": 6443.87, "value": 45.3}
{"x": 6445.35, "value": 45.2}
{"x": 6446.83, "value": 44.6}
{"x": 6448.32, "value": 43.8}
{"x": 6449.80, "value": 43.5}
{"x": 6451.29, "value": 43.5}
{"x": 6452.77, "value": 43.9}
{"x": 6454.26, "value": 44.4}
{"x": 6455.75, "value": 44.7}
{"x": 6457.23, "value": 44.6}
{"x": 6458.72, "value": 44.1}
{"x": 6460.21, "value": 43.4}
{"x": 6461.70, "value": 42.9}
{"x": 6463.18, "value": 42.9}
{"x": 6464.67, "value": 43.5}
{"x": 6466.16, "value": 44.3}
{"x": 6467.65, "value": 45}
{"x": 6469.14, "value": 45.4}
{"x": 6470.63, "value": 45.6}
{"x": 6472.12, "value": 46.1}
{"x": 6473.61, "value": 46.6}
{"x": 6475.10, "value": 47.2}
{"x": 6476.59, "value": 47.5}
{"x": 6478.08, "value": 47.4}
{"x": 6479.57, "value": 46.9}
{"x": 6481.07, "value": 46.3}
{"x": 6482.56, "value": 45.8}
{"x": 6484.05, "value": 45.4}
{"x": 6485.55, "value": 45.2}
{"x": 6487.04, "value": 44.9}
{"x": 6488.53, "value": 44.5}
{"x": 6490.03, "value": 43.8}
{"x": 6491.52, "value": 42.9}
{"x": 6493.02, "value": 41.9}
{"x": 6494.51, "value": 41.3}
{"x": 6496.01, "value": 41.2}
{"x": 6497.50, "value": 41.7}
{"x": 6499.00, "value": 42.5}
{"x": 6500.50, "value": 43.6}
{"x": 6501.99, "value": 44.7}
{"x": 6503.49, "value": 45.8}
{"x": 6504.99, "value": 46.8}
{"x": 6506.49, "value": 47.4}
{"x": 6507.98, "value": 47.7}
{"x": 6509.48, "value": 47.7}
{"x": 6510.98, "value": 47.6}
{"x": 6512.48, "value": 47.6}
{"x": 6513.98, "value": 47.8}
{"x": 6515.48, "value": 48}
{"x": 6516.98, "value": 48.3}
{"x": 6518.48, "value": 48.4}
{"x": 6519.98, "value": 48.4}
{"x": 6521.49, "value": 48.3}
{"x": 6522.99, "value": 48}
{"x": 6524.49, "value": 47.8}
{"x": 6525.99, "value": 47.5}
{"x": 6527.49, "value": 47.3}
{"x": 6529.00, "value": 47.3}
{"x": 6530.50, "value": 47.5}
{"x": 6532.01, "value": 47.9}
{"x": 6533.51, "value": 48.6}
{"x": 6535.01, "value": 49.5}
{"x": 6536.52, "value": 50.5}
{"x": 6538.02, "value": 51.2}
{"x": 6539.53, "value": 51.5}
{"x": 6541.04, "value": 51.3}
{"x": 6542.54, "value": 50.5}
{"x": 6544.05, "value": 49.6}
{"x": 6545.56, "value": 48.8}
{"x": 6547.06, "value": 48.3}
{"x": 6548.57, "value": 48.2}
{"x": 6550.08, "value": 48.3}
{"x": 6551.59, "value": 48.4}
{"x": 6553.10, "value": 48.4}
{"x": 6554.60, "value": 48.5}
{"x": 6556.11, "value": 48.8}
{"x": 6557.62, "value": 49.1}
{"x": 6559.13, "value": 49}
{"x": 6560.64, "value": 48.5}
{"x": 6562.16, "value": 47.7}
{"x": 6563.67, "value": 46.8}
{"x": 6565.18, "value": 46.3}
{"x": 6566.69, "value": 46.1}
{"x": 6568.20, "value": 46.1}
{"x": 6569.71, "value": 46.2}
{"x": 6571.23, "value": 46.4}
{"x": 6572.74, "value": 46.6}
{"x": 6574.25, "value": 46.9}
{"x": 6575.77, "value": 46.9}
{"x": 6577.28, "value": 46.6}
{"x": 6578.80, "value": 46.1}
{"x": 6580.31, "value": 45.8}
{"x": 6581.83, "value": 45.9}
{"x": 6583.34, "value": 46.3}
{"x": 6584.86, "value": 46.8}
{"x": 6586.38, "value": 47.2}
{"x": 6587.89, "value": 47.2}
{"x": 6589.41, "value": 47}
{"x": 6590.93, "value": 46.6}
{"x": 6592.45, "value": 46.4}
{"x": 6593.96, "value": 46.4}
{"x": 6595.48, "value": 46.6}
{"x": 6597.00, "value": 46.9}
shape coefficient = 51.6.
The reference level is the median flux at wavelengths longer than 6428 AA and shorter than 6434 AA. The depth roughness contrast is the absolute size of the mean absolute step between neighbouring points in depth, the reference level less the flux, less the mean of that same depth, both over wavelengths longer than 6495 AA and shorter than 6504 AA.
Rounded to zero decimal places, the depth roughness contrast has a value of 2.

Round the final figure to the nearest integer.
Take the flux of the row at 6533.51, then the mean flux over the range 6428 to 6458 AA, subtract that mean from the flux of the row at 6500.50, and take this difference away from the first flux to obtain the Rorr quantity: 48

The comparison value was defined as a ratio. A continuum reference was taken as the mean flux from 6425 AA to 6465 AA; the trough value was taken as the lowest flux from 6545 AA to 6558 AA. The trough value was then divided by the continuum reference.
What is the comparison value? 1.11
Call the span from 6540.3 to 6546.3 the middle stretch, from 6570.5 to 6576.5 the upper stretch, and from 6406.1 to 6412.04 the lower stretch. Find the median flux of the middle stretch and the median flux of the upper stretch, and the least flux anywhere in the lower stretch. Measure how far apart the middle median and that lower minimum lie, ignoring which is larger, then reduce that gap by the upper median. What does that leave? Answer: -38.5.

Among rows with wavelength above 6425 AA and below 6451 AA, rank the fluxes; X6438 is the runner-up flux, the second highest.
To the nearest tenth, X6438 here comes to 45.2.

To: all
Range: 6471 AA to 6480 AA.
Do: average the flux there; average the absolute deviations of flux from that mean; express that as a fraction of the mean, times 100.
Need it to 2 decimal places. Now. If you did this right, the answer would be 0.89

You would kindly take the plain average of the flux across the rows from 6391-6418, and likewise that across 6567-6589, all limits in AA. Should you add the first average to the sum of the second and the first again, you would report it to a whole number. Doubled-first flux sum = 127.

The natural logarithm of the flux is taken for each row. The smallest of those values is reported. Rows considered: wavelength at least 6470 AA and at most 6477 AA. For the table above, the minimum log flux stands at 3.82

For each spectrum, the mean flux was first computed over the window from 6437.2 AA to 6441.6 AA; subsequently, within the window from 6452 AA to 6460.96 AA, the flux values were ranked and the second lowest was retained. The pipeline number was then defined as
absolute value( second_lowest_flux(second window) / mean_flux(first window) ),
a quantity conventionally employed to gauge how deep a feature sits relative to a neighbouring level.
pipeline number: 1.02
